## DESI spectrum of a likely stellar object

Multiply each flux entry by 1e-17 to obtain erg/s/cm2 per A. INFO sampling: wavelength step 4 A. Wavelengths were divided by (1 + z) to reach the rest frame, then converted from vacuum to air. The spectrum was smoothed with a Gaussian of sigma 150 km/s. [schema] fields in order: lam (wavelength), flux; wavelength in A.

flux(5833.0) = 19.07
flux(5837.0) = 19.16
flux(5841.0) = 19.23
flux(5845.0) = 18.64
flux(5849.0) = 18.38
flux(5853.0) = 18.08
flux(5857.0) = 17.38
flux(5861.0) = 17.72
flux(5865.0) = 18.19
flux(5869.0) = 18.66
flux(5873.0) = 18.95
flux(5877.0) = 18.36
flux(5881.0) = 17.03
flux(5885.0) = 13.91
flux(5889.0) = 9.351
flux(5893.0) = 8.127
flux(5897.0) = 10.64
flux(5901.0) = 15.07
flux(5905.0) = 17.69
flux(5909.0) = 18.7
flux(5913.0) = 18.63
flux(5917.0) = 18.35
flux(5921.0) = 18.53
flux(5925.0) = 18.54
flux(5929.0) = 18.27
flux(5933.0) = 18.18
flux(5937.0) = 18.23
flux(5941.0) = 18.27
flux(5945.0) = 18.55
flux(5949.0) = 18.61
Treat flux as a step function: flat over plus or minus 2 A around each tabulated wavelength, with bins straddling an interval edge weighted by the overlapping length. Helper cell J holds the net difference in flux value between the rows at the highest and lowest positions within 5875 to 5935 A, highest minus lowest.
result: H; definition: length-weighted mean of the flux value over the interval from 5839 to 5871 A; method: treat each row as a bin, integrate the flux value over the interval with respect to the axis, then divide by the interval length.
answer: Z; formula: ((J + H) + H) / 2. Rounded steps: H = 18.3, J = 0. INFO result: 18.2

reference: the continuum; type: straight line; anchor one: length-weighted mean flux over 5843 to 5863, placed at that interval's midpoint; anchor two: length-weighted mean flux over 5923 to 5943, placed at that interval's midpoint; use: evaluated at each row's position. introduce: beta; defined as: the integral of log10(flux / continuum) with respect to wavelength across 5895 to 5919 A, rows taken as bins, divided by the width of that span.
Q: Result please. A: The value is -0.051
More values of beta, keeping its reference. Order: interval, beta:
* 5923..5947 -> 0.001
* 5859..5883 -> 0.001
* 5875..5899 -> -0.168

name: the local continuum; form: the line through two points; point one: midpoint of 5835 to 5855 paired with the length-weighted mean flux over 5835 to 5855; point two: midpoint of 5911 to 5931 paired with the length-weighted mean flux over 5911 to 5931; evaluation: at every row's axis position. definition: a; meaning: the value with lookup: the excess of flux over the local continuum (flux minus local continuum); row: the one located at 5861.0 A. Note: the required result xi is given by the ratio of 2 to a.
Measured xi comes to -2.2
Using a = -0.9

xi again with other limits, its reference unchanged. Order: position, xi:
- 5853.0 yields -3.4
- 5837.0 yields 4.6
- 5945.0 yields 12.5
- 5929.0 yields -11.8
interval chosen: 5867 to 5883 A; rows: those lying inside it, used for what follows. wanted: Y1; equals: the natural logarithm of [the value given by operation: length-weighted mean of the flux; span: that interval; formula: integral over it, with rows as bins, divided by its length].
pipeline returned 2.90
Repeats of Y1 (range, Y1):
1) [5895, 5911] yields 2.74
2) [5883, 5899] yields 2.35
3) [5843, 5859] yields 2.90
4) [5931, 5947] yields 2.91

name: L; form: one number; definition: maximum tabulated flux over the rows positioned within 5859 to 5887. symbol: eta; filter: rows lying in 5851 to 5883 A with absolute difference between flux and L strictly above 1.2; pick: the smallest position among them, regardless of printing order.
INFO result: 5857.0 A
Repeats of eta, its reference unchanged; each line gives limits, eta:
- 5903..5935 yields 5905.0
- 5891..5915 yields 5893.0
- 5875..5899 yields 5881.0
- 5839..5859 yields 5857.0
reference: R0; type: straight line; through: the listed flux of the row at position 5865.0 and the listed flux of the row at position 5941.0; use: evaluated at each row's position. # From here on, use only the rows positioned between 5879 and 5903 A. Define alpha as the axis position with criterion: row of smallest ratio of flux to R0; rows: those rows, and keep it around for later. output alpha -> 5893.0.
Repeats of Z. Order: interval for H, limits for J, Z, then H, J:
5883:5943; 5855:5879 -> 16.5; 16.0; 1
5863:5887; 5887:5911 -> 22.2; 17.5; 9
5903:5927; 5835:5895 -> 12.9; 18.4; -11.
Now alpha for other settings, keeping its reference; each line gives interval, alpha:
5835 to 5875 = 5857.0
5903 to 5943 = 5905.0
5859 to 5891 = 5889.0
